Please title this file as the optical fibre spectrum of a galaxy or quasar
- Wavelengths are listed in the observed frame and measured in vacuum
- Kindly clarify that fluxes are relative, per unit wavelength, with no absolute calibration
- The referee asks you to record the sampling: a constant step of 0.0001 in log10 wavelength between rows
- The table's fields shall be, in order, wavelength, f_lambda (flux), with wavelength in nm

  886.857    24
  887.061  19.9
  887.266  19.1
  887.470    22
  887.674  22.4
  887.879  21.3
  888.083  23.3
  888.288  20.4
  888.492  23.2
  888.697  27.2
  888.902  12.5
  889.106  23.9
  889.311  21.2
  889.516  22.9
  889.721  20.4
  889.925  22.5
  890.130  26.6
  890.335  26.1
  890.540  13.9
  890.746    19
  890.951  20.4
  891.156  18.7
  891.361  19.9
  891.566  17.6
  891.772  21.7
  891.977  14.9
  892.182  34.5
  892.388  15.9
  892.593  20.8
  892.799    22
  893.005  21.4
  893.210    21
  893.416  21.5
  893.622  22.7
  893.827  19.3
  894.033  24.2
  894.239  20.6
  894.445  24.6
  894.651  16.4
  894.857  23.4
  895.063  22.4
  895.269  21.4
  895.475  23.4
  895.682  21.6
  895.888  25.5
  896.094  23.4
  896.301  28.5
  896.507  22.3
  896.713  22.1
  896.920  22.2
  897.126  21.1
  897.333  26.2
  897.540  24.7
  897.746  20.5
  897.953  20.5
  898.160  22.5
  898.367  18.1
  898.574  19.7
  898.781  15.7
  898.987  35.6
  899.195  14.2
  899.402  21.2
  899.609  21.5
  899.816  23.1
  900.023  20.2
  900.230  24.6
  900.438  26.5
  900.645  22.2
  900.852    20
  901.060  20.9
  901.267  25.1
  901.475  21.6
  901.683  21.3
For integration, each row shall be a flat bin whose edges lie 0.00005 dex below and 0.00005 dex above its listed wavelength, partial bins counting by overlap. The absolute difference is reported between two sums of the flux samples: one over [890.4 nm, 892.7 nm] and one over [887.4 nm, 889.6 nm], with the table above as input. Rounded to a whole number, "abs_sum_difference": 23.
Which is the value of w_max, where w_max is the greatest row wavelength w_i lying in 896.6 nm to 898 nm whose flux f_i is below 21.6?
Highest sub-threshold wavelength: 897.953 nm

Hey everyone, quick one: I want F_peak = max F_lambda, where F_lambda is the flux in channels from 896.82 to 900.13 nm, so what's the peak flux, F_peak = 35.6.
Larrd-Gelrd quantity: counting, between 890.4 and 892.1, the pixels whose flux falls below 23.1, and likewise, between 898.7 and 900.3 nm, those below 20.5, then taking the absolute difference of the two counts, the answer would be 5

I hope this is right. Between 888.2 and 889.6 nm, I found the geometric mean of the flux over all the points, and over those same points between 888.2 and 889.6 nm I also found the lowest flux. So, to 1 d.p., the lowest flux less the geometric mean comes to -8.6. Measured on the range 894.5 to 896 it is -5.4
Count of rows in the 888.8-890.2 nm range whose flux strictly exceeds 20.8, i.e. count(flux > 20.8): 5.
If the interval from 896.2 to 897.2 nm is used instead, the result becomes 5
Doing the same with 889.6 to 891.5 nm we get 3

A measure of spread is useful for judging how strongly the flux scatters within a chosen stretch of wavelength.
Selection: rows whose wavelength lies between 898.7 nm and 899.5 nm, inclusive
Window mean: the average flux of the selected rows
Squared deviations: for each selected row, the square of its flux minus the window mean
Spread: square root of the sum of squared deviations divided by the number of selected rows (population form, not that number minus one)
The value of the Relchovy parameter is 8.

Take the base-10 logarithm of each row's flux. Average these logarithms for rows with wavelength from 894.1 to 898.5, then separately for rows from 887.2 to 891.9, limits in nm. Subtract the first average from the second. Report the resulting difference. -0.030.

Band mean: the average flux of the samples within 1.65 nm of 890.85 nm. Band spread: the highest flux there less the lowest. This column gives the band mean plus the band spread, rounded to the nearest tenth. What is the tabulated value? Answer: 41.6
